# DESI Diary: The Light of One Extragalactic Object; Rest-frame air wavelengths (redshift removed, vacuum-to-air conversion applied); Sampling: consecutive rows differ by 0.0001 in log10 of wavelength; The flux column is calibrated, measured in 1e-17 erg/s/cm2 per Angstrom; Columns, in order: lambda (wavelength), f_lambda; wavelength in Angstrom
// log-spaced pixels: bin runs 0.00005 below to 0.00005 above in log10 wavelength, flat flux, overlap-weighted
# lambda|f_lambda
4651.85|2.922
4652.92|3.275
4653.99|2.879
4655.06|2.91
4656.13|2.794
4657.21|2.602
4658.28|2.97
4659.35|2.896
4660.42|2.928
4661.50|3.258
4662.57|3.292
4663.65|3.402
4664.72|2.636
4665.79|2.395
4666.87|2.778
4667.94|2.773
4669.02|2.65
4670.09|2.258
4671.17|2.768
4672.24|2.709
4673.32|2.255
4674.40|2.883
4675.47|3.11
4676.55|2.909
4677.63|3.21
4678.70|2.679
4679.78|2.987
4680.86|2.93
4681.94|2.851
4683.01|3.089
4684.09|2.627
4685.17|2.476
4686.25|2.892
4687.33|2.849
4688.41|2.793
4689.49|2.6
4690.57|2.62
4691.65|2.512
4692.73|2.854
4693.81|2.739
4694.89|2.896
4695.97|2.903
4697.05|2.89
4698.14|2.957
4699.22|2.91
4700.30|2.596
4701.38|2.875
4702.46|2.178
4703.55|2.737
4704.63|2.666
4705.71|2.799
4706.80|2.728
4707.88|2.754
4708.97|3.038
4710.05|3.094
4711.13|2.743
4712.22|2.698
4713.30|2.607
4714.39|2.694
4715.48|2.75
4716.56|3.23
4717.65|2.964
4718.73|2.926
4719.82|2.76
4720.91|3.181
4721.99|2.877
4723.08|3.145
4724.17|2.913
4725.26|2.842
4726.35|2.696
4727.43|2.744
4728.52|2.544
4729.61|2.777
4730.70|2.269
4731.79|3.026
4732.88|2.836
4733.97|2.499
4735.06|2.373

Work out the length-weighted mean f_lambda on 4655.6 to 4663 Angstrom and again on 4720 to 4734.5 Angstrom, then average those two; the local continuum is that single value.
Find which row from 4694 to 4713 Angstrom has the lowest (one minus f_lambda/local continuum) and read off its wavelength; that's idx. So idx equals 4710.05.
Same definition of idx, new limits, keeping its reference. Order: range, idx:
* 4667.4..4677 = 4675.47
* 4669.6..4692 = 4677.63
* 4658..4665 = 4663.65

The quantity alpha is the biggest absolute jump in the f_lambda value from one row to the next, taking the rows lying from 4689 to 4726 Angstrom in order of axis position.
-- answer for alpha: 0.70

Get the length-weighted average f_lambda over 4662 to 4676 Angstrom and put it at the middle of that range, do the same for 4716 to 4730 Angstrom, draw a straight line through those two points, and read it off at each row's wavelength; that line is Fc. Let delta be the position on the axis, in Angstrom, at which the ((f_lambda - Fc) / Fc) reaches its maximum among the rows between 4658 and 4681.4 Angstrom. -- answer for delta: 4663.65 Angstrom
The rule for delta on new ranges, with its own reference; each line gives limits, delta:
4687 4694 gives 4687.33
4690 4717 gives 4716.56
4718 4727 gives 4720.91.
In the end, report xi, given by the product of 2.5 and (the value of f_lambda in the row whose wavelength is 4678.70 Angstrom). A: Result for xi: 6.70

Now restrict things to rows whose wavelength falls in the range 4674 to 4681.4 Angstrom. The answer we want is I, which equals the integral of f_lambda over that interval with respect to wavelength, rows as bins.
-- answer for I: 21.9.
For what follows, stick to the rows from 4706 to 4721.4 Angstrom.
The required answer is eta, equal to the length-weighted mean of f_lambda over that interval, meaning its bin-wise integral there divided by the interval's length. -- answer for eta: 2.87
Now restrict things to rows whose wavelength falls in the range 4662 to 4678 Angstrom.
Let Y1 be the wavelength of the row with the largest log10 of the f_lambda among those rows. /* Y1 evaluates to 4663.65 Angstrom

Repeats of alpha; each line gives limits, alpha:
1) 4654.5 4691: 0.77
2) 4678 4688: 0.46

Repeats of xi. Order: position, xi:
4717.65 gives 7.41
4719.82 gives 6.90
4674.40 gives 7.21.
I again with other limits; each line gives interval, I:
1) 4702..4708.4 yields 16.9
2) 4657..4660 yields 8.6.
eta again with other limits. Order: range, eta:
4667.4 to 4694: 2.76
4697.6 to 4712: 2.77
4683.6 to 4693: 2.69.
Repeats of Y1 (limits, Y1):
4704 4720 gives 4716.56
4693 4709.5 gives 4708.97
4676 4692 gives 4677.63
